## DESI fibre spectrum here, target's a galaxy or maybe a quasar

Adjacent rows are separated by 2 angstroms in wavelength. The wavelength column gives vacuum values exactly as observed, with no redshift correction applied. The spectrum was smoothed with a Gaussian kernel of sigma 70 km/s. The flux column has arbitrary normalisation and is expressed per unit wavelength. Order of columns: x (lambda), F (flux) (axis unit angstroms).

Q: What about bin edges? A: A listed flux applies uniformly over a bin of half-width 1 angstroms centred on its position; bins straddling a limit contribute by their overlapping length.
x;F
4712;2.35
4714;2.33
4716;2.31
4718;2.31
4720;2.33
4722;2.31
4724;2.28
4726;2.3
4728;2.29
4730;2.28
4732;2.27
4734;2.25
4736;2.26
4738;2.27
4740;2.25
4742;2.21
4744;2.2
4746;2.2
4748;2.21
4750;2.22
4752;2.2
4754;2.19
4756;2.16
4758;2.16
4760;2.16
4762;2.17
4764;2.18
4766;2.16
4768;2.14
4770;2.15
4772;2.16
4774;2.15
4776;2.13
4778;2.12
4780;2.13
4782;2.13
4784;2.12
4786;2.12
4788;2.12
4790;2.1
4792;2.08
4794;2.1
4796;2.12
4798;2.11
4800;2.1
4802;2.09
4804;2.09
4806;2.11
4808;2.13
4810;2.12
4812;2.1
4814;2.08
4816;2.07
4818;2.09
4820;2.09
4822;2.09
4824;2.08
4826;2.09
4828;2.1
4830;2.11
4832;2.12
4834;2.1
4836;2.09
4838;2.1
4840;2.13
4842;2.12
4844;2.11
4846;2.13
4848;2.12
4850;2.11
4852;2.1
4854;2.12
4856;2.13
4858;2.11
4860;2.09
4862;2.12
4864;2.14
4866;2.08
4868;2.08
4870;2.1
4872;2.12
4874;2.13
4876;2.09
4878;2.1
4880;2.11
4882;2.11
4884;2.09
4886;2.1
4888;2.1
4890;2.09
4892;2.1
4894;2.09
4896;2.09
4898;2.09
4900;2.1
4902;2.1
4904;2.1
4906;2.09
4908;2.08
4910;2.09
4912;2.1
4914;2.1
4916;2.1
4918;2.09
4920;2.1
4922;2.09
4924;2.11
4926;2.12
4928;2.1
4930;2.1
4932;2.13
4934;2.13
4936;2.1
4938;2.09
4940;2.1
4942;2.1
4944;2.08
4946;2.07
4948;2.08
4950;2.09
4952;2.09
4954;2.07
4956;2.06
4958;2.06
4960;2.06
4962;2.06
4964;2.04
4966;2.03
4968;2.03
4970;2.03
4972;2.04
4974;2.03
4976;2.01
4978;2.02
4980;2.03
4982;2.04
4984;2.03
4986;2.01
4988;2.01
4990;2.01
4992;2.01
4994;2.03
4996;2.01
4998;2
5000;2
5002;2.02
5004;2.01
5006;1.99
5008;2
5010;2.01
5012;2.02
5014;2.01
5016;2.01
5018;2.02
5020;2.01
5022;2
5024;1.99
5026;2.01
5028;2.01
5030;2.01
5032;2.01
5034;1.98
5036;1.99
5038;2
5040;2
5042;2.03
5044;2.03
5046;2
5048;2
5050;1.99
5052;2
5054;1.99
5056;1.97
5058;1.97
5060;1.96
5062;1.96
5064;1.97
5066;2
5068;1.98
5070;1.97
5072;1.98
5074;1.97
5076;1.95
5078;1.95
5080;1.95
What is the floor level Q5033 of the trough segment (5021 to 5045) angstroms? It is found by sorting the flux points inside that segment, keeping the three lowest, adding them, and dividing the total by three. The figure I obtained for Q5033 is 1.99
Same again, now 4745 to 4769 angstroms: 2.15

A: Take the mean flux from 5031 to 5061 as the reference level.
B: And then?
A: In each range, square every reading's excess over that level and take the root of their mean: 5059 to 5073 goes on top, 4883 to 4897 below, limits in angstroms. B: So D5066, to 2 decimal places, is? 0.24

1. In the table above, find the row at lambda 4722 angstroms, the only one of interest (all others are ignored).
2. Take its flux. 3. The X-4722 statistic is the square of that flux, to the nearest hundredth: 5.34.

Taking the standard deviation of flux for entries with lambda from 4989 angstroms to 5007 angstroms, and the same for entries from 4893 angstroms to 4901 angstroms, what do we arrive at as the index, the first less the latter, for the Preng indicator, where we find 0.0067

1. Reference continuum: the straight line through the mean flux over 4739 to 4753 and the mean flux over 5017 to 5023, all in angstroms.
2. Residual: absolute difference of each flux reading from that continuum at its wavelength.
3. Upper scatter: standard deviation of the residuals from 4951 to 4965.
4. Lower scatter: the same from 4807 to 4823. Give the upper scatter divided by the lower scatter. 0.52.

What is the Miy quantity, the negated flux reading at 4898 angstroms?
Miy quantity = -2.090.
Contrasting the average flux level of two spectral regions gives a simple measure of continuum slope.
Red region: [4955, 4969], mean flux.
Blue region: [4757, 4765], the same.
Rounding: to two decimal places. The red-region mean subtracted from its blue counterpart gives 0.12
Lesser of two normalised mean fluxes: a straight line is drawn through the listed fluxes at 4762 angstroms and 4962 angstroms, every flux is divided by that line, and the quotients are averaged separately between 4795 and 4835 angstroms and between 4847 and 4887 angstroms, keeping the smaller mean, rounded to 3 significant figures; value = 0.981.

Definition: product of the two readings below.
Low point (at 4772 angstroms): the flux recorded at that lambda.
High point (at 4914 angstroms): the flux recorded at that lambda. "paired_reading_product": 4.536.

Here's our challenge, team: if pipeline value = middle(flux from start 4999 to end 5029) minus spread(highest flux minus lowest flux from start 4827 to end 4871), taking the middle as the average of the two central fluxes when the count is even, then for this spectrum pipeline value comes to 1.95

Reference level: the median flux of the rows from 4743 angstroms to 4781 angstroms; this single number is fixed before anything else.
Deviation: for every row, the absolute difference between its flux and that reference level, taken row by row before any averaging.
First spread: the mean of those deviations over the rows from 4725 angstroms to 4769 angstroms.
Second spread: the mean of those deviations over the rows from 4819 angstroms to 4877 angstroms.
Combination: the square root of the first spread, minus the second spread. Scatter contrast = 0.19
